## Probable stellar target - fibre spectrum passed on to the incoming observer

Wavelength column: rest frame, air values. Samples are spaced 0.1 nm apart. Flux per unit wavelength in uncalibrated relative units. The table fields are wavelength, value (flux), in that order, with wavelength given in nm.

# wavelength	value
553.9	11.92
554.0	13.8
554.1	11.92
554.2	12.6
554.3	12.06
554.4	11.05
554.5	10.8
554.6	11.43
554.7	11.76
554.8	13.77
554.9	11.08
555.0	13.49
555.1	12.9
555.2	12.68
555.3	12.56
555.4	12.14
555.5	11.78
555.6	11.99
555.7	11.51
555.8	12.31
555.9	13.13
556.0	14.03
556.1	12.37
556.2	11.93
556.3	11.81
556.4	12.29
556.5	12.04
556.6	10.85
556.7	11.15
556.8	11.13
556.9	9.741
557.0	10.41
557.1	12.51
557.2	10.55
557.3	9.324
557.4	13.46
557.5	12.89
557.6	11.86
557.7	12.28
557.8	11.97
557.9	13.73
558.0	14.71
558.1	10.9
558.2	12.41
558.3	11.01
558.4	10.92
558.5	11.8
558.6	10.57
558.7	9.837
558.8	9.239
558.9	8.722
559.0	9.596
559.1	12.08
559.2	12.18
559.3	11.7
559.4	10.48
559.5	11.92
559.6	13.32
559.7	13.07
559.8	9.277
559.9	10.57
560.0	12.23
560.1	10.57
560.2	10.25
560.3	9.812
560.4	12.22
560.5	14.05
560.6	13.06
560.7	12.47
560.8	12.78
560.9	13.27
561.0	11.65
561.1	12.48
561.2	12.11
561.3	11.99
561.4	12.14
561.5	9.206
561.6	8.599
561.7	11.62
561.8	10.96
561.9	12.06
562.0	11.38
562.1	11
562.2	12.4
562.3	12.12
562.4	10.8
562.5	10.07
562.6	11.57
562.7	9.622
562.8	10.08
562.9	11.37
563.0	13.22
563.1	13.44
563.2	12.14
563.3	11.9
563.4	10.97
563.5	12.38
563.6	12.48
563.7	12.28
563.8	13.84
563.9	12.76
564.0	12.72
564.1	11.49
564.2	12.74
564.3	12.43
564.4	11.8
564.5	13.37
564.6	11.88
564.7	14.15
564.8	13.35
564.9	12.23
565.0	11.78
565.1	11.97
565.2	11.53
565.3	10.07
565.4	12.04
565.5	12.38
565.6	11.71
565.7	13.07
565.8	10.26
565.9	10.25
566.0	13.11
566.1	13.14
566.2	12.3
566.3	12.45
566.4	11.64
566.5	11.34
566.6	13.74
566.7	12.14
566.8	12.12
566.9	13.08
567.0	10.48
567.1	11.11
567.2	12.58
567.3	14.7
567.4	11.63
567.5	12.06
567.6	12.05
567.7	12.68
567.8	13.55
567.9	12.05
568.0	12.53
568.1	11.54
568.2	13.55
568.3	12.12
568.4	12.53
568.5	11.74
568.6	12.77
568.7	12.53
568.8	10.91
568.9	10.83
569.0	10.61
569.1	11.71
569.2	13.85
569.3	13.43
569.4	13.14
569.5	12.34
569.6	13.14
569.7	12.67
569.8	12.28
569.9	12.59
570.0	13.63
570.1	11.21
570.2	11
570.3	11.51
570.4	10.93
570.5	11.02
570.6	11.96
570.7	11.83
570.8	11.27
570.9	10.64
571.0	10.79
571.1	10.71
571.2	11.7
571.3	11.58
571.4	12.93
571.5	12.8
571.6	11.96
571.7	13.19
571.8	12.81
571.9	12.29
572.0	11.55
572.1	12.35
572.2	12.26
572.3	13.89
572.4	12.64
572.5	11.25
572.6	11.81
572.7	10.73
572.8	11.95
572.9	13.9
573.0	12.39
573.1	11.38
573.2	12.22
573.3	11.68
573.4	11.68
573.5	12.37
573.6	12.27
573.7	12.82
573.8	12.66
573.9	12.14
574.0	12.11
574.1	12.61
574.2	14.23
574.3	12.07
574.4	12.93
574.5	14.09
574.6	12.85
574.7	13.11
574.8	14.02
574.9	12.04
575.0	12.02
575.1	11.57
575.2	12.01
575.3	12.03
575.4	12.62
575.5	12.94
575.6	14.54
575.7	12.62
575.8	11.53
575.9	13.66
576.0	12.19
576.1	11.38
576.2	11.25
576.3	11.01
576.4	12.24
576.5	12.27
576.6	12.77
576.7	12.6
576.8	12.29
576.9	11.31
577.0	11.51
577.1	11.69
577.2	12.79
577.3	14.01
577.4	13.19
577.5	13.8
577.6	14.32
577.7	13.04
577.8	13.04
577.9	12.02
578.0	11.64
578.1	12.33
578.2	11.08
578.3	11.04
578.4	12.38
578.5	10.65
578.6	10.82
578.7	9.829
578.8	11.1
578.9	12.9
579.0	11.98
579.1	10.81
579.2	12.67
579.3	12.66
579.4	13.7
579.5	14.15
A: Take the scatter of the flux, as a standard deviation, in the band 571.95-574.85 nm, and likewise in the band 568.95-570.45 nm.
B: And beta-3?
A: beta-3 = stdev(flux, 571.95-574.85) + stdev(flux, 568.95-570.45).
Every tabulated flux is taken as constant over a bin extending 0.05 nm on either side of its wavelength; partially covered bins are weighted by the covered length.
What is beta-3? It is 1.9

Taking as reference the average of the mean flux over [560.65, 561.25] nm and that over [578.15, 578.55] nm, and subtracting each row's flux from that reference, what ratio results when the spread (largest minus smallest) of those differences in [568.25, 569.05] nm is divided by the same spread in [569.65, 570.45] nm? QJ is 0.80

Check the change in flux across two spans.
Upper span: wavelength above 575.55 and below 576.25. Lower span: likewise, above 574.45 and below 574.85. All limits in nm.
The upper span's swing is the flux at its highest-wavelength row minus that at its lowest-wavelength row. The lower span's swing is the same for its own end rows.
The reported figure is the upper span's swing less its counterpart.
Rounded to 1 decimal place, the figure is -3.2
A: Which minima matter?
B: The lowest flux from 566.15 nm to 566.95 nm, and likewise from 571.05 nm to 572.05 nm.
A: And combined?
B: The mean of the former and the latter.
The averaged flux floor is 11.0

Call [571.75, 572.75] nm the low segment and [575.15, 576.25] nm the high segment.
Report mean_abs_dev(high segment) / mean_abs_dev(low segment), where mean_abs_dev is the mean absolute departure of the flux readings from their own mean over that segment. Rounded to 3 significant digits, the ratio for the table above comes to 1.16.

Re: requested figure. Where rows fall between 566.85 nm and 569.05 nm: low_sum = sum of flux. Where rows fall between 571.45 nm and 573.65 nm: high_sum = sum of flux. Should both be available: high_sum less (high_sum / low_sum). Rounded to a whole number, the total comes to 268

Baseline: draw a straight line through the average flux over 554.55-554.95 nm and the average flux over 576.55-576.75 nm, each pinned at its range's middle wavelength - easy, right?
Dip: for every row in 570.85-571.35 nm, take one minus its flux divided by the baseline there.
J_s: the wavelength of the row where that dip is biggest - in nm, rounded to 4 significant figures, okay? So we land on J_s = 570.9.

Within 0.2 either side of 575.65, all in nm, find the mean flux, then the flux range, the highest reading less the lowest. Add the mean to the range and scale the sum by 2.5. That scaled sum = 40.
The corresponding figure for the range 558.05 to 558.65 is 33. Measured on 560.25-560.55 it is 41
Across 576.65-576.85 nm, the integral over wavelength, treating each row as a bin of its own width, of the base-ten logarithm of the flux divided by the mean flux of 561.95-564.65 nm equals 0.0036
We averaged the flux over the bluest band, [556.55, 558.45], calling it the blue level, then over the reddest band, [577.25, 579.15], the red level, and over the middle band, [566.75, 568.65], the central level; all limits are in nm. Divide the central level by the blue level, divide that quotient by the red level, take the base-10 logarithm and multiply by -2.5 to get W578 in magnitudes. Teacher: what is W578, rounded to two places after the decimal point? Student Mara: 2.65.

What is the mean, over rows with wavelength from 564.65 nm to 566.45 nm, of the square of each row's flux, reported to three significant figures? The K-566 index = 147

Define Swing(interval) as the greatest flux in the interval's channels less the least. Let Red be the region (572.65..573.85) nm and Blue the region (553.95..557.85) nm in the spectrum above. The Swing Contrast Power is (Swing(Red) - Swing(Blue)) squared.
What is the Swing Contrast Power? 2.4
